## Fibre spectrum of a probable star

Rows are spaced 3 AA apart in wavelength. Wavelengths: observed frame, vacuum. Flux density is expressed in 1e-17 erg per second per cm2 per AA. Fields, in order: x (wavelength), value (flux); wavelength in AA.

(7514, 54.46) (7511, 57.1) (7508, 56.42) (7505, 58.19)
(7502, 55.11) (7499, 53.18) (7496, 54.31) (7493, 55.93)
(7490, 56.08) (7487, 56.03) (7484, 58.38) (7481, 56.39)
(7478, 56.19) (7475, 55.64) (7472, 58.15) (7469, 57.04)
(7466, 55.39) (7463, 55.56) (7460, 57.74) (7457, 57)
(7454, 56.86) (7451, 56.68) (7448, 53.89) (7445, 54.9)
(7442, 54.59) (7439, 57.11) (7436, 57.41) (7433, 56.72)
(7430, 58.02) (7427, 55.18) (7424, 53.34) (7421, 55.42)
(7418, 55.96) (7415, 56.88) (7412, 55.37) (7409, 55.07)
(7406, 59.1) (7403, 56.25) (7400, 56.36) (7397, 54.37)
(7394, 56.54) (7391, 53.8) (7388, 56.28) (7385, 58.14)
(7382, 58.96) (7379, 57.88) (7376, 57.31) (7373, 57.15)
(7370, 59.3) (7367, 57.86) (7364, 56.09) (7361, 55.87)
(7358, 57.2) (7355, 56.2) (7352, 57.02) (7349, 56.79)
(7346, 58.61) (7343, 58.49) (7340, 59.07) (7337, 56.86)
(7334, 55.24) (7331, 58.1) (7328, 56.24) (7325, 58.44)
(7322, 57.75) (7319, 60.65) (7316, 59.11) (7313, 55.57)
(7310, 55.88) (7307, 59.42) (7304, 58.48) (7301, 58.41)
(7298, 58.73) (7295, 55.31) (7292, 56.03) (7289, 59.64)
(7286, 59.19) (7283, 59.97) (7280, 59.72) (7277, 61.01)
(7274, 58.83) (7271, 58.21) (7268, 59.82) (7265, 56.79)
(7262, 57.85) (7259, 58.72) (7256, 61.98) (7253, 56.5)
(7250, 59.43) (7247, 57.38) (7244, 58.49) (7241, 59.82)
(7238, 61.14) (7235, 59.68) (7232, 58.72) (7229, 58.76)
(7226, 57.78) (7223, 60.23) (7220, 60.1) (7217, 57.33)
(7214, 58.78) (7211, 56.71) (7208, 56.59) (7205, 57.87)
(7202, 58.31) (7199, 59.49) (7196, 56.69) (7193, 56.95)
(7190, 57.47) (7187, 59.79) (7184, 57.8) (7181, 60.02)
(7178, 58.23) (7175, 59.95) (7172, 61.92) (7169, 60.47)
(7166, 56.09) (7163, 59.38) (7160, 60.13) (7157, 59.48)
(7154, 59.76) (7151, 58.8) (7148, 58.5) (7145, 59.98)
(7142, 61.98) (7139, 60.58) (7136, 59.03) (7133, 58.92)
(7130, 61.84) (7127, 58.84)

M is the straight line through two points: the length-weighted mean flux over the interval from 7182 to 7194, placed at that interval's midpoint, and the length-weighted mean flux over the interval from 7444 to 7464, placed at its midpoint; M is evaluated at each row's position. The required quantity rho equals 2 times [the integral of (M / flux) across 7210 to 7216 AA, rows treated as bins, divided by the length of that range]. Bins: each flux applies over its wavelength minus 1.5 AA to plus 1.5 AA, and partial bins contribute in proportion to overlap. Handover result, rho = 2.01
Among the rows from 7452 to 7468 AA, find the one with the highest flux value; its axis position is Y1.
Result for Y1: 7460 AA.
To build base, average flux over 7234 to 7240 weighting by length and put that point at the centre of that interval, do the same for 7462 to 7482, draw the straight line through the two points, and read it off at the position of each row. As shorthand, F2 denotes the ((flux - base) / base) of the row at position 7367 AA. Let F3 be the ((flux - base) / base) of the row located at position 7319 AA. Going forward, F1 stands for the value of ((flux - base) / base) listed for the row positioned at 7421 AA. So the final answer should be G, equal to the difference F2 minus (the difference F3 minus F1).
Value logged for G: -0.065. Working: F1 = -0.032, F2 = -0.005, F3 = 0.028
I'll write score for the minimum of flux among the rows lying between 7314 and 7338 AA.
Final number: 55.24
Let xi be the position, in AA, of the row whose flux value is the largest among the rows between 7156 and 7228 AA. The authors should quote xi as 7172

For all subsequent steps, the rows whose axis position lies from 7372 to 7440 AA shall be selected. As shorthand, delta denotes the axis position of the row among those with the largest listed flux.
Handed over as 7406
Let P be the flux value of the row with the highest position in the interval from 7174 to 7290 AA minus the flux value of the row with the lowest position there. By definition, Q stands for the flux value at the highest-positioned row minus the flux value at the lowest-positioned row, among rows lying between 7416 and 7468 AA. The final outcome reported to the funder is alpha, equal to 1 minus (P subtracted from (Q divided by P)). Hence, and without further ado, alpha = -1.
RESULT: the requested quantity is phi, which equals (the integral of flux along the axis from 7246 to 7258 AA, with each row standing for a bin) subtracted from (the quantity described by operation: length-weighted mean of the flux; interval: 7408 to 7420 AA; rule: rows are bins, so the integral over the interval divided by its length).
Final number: -651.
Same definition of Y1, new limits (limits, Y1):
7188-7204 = 7199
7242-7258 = 7256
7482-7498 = 7484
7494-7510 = 7505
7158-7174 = 7172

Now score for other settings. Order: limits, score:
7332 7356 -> 55.24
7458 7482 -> 55.39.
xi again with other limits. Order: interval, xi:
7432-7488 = 7484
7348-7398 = 7370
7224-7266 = 7256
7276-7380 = 7277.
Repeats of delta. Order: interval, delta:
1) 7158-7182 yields 7172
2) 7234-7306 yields 7256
